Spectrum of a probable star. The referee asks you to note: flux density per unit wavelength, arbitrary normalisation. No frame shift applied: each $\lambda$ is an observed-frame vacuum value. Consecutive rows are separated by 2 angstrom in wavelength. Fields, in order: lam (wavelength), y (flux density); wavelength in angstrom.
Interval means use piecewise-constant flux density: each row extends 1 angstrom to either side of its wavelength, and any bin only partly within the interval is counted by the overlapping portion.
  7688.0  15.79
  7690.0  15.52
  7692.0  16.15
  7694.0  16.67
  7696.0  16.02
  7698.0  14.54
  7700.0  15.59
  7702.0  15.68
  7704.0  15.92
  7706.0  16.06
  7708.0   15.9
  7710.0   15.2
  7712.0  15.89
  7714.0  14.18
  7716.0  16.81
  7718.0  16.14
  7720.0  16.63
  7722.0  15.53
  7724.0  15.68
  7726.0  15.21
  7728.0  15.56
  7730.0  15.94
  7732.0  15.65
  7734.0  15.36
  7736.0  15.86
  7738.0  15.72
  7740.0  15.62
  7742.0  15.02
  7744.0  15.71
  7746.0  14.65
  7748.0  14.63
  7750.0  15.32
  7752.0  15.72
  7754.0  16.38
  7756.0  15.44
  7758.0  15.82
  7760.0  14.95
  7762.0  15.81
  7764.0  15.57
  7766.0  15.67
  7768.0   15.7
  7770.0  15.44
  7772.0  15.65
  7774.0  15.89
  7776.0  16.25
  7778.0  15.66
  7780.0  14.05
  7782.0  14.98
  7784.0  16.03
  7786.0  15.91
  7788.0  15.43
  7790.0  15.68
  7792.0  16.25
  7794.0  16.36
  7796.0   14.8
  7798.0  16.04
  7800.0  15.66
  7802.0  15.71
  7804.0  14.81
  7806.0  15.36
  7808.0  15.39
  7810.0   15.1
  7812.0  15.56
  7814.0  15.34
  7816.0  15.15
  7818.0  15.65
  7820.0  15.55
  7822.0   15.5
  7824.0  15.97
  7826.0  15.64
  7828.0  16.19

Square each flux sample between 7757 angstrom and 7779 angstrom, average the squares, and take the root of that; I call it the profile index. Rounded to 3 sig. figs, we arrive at 15.7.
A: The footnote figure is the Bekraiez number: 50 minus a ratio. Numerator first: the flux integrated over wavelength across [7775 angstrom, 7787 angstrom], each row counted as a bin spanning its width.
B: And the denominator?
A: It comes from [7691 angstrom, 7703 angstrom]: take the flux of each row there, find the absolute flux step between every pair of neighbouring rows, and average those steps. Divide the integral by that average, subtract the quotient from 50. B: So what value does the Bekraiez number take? -195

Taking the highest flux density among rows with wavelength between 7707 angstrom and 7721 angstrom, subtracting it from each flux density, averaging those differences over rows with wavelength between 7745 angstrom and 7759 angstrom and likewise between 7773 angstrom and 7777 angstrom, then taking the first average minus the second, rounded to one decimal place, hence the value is -0.6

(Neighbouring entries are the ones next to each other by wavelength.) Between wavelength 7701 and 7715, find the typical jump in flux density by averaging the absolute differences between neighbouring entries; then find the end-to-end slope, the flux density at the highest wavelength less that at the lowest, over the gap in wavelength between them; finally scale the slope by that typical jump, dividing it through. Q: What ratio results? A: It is -0.21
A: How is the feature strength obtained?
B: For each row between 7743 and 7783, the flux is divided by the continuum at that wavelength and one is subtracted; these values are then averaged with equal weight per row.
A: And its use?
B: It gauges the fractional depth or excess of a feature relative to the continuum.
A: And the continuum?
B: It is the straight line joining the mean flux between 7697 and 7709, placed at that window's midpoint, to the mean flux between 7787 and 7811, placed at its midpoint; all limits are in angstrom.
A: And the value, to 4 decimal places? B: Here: -0.0070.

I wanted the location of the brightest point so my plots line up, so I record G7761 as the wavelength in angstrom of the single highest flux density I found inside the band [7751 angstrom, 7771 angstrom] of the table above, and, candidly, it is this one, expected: 7754.0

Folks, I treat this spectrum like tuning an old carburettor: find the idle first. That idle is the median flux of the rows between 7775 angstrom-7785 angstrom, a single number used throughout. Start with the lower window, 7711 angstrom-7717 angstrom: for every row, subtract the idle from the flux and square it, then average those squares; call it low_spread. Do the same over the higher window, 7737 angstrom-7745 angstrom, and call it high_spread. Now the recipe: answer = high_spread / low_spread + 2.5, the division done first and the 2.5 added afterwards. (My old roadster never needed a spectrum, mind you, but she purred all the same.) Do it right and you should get 2.6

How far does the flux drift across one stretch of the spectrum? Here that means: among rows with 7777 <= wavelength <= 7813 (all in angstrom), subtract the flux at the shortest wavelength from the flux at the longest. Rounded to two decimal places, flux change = -0.10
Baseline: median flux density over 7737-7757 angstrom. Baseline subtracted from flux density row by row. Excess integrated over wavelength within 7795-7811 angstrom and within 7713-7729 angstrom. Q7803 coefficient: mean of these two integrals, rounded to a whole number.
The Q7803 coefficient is 0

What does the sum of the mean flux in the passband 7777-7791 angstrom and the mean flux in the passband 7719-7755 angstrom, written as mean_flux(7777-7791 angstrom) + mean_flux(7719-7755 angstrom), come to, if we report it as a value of 31.0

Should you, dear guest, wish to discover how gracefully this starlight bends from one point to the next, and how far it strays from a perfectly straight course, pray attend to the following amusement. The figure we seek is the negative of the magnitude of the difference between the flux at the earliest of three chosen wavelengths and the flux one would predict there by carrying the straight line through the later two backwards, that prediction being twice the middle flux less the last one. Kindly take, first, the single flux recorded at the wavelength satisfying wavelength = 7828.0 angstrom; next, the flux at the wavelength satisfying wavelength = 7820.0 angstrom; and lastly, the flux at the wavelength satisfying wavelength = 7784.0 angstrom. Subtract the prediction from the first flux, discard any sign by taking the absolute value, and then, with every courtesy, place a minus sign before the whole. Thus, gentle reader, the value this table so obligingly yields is -1.1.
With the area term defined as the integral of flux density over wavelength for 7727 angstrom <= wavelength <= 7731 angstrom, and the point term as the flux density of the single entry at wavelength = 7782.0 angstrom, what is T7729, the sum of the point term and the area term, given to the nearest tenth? 78.0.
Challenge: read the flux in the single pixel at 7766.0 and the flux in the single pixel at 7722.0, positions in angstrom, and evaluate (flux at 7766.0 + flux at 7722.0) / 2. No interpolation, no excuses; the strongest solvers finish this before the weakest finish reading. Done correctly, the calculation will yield 15.6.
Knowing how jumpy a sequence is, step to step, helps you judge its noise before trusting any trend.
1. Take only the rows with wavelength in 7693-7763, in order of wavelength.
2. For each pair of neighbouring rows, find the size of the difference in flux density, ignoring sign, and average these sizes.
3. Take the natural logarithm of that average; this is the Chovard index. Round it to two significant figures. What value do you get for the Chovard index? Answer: -0.45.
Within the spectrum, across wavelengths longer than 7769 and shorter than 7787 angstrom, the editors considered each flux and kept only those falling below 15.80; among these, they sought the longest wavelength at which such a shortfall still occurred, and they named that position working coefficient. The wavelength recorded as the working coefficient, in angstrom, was 7782.0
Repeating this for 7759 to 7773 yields 7772.0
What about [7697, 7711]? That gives 7710.0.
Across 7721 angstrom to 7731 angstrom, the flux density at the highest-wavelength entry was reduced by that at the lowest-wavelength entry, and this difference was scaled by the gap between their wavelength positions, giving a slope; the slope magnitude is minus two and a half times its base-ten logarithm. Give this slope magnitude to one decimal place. 3.2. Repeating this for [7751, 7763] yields 5.1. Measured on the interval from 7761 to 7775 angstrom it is 5.4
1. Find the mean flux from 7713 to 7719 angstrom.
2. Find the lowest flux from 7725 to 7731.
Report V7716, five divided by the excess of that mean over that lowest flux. 10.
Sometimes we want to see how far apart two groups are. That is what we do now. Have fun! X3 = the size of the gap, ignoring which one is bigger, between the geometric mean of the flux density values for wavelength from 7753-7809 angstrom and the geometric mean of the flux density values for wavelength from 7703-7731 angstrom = 0.16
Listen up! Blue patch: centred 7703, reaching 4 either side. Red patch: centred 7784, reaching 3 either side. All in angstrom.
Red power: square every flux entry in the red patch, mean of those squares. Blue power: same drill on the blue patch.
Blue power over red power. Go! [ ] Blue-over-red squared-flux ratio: 1.02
